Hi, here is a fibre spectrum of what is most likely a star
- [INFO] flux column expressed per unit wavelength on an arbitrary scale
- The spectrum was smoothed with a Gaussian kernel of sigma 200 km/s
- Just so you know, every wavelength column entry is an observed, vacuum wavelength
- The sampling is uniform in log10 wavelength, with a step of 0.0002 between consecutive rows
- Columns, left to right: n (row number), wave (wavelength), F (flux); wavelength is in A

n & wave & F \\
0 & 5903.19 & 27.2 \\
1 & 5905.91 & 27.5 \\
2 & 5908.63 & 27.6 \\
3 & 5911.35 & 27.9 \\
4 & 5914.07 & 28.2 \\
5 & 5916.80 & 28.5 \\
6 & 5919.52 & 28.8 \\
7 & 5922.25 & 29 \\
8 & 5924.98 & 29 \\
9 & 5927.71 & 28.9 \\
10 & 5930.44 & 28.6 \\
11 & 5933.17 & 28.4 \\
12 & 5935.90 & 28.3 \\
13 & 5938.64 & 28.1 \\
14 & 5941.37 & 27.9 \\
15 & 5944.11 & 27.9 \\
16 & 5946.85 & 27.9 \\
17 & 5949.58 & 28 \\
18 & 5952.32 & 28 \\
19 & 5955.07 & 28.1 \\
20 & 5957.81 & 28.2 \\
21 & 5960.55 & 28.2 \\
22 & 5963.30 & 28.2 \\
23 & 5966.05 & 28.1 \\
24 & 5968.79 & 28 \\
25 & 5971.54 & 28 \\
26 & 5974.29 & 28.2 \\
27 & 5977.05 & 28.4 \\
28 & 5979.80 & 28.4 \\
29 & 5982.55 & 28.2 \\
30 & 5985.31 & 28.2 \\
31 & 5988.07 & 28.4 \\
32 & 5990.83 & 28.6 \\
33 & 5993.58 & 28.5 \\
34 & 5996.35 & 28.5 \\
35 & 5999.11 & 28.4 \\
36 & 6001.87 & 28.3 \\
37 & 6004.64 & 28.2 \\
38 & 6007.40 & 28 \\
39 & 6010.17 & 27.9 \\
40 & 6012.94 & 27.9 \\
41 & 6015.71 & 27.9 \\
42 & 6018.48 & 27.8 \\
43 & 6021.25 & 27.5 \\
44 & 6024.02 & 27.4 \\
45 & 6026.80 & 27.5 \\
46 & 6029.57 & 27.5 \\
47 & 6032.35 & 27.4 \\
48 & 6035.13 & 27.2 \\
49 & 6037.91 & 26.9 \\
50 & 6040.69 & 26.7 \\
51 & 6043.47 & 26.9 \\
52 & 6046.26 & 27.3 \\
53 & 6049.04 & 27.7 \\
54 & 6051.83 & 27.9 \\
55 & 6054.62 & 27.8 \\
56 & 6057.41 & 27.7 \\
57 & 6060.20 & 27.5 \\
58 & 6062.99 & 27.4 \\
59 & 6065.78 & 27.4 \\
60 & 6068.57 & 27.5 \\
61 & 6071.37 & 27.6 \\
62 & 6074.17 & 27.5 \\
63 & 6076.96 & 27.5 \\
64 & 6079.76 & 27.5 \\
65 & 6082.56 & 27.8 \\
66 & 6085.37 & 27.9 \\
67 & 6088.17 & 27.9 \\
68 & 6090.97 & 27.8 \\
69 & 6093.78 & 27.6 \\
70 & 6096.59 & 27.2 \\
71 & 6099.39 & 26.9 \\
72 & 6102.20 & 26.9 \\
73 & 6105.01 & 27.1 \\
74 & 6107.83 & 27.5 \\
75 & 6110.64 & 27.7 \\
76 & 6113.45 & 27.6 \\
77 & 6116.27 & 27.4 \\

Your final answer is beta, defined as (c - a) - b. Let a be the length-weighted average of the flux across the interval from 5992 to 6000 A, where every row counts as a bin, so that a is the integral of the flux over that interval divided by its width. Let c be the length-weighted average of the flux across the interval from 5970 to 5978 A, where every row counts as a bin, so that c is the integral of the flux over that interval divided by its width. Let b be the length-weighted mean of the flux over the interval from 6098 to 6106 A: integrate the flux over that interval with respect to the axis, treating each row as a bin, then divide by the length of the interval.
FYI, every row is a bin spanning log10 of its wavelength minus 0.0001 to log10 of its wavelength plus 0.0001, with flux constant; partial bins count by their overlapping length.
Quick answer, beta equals -27.3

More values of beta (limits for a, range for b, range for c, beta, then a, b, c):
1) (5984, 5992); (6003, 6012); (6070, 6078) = -28.9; 28.4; 28.0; 27.6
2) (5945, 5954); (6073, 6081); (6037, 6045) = -28.7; 28.0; 27.5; 26.8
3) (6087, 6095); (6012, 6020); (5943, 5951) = -27.7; 27.8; 27.9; 28.0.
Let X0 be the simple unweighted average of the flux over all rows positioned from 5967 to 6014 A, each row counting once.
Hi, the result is 28.2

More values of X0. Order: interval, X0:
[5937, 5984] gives 28.1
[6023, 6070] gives 27.4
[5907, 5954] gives 28.3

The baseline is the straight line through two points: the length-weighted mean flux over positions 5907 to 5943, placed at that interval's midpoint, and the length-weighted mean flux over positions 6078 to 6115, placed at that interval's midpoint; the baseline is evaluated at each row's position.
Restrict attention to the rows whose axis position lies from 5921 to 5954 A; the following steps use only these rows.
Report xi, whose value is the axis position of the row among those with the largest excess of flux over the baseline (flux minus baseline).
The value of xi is 5924.98 A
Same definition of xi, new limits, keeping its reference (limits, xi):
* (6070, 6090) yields 6088.17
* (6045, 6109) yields 6088.17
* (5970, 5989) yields 5988.07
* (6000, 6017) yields 6001.87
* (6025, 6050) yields 6049.04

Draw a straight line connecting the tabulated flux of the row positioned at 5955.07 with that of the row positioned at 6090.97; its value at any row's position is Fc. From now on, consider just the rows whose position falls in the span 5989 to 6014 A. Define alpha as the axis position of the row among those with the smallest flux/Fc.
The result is 6010.17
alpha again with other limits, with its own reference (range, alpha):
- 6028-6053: 6040.69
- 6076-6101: 6099.39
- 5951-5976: 5952.32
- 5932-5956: 5941.37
